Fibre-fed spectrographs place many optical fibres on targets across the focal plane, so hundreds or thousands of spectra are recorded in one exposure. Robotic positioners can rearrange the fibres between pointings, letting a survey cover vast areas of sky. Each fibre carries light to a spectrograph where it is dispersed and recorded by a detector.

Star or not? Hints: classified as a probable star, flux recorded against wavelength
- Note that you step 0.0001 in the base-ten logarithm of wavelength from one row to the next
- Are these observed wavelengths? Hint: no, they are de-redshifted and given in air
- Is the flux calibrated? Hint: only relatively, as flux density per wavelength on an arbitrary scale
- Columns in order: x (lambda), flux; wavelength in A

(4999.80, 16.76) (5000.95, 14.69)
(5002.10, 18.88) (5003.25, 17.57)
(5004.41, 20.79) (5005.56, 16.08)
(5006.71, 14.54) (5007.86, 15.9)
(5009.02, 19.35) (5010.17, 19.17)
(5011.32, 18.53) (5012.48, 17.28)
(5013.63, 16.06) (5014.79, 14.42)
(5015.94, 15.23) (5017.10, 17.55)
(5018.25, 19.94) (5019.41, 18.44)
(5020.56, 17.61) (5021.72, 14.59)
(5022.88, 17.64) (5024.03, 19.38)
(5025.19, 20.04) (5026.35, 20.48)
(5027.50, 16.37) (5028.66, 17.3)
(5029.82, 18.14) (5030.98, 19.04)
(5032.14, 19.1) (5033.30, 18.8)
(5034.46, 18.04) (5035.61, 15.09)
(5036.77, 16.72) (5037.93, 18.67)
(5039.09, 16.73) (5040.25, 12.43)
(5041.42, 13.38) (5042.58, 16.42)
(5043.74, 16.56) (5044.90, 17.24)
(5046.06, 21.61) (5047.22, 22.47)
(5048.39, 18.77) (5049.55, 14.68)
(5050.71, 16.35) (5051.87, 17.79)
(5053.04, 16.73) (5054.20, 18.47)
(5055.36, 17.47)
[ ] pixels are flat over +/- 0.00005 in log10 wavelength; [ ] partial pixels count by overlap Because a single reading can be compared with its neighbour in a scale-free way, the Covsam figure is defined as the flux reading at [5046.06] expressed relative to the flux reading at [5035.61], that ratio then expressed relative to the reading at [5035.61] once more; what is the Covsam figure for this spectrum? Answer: 0.095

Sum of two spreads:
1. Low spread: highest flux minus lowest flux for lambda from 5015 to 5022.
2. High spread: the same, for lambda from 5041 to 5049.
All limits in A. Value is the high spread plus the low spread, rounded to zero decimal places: 14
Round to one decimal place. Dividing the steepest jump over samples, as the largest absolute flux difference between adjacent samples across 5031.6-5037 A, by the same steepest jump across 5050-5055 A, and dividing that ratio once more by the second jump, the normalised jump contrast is 1.0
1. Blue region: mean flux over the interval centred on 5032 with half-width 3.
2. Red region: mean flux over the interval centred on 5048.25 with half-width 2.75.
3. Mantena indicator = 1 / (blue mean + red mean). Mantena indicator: 0.0267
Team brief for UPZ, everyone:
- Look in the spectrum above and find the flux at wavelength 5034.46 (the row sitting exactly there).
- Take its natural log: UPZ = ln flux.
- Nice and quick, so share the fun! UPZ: 2.89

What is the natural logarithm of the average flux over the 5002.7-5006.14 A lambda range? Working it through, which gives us 2.90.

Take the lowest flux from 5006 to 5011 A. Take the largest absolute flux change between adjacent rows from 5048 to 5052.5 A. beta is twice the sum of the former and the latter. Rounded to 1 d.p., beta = 37.3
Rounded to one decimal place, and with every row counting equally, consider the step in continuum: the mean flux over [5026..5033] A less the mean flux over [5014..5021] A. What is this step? 1.2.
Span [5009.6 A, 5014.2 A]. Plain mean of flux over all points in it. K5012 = 17.8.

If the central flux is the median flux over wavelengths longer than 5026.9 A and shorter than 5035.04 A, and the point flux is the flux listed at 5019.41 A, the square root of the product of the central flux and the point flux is 18.3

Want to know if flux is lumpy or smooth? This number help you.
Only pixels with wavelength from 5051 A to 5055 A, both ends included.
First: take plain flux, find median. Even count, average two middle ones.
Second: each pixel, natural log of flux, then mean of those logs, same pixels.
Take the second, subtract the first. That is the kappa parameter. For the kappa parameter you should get -14.9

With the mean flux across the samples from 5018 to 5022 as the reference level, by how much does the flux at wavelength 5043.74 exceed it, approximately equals -1.1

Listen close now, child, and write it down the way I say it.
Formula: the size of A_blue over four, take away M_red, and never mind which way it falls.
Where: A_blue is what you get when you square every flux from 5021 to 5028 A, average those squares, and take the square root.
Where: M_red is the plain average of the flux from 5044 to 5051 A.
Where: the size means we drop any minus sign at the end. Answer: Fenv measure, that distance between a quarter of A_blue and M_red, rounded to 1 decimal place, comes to 14.0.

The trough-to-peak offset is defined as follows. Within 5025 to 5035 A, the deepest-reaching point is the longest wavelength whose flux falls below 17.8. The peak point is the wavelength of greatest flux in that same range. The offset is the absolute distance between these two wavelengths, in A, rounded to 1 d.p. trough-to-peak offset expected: 2.3 A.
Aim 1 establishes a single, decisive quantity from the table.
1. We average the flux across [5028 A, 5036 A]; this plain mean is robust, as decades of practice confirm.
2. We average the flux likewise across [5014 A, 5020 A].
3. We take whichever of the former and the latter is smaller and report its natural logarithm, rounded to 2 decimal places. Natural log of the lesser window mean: 2.84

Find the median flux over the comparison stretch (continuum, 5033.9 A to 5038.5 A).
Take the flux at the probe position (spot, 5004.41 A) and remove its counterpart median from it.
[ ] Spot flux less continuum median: 3.4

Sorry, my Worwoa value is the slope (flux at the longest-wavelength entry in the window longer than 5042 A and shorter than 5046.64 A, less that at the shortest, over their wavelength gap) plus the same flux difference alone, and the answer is 6.7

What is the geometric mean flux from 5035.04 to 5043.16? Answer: 15.5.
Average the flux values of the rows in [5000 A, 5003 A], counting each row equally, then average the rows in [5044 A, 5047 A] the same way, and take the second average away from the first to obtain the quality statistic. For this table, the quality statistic -3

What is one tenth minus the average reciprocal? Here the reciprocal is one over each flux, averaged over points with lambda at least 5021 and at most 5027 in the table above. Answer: 0.045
